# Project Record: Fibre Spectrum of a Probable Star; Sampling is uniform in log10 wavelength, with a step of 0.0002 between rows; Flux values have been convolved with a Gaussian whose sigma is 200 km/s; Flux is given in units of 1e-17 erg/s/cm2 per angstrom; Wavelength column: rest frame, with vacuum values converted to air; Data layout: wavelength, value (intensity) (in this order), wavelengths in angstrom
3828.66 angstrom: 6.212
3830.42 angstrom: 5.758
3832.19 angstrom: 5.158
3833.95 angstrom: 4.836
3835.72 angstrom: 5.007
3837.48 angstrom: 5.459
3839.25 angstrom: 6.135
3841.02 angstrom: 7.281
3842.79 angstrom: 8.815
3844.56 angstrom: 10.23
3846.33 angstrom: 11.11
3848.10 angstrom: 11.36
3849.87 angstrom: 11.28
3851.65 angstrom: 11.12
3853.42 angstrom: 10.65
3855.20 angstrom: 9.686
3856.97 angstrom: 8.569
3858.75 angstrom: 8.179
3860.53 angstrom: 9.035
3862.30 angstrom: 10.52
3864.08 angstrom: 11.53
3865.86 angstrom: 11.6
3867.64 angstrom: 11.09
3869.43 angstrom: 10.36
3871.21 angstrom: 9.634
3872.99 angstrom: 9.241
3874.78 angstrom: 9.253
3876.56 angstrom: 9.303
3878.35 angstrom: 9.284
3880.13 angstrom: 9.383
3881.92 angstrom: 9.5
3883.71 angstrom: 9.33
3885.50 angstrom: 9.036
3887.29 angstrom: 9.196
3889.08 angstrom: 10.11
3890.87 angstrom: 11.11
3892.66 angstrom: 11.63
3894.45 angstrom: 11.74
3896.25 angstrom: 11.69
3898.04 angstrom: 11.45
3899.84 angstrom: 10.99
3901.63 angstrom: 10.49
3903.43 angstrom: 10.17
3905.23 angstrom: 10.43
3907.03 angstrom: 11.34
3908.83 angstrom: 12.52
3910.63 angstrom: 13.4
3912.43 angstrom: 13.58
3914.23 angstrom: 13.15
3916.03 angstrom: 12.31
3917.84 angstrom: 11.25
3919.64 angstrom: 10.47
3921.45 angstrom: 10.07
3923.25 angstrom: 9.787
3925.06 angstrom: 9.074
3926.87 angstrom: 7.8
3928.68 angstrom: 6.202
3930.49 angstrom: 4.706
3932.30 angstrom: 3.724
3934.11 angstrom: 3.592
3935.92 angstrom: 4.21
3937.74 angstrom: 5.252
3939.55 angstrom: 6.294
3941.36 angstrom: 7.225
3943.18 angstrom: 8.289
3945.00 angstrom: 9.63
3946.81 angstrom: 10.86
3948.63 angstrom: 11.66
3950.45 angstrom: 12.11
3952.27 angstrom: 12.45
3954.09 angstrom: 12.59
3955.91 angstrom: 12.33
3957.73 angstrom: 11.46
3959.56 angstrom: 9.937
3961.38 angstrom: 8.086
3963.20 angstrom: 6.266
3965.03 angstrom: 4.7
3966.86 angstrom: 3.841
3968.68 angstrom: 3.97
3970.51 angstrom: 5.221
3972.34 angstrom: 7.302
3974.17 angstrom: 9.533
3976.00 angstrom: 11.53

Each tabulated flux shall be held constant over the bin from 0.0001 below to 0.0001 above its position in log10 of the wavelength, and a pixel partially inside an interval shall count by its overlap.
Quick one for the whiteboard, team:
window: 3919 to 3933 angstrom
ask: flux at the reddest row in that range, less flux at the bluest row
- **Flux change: -6.7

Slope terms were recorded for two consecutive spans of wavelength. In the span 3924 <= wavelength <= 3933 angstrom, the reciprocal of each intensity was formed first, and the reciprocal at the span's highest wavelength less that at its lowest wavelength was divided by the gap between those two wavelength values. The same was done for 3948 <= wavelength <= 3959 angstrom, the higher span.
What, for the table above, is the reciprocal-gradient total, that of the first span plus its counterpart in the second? 0.022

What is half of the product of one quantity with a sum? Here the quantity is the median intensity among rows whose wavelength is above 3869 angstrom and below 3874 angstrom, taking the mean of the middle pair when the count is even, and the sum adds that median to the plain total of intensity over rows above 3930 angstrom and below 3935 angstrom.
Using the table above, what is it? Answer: 104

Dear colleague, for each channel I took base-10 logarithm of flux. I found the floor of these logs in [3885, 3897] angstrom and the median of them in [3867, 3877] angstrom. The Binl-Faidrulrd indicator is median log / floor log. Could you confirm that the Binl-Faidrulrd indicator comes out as 1.02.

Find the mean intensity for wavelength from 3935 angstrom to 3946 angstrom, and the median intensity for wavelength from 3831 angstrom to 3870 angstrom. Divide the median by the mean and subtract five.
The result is -3.5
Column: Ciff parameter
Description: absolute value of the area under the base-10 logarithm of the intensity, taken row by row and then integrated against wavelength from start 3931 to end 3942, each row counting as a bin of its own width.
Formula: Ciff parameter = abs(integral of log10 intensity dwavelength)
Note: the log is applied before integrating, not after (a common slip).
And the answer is 7.5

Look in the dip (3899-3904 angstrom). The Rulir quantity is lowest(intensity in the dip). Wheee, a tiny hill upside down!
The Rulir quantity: 10.17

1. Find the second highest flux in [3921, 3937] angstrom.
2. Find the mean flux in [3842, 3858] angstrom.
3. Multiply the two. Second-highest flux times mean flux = 101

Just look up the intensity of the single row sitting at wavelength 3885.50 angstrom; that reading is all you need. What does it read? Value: 9.036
